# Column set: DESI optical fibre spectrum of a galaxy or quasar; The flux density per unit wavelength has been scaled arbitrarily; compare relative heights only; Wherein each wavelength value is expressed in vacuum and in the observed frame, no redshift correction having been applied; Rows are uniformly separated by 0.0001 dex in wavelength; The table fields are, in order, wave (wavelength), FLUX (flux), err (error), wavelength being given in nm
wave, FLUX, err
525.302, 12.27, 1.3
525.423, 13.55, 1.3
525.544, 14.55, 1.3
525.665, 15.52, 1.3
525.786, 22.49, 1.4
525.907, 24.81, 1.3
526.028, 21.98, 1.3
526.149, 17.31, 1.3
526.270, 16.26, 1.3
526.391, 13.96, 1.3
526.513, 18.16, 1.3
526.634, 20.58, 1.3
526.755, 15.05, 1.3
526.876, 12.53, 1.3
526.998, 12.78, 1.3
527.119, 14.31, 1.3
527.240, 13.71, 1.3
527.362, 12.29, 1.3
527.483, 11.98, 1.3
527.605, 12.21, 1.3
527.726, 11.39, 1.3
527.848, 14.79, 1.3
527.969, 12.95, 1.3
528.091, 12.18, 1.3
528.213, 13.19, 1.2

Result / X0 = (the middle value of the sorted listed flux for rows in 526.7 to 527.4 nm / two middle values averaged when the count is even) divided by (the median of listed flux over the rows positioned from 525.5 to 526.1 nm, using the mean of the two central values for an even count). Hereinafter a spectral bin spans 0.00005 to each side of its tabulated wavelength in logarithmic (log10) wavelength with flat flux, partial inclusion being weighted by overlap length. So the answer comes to 0.60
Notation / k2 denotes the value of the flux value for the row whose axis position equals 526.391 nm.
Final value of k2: 13.96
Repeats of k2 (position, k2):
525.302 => 12.27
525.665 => 15.52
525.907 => 24.81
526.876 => 12.53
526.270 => 16.26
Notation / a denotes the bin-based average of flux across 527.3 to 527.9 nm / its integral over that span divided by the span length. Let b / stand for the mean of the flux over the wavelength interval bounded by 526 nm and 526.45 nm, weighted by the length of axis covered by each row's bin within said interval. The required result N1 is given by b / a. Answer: 1.37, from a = 12.5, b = 17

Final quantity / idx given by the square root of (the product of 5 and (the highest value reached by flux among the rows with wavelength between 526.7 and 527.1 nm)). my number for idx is 8.7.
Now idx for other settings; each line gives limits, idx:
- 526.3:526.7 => 10.1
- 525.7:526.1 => 11.1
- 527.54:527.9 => 8.6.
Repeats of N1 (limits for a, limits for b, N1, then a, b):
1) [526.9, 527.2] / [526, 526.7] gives 1.33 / 13.4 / 18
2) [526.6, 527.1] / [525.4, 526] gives 1.26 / 14.9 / 19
